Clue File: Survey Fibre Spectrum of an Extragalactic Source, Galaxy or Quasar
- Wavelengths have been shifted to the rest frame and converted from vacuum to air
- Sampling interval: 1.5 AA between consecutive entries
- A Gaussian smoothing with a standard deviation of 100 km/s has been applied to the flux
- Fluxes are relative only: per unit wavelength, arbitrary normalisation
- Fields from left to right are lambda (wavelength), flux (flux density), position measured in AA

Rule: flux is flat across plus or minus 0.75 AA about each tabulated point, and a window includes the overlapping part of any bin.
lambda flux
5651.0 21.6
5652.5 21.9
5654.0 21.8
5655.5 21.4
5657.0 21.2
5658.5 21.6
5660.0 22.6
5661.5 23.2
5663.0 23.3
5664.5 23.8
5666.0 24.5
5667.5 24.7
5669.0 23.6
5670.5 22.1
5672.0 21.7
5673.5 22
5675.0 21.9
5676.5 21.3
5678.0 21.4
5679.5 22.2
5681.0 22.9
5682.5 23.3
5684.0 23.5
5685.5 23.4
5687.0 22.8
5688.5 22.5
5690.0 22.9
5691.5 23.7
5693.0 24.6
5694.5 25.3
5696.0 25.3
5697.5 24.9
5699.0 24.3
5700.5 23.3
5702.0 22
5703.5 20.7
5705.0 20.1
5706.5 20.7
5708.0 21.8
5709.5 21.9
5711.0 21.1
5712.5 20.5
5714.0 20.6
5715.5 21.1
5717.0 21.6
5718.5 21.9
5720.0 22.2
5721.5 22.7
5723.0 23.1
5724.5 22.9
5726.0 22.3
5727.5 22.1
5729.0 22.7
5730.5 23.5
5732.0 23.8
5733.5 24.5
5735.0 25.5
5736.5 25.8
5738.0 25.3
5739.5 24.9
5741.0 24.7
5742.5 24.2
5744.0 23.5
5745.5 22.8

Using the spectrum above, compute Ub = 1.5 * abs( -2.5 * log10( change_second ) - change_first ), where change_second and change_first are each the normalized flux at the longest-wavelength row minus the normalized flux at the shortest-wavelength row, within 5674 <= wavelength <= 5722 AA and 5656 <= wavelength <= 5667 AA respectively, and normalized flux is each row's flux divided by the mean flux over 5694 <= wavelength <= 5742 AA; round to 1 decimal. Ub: 5.2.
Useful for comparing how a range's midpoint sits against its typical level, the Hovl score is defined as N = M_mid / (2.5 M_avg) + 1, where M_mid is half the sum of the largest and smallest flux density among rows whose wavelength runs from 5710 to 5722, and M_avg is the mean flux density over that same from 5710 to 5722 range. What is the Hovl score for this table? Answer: 1.403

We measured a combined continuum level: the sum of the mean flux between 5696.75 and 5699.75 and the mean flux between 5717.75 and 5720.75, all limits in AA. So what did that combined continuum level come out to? 47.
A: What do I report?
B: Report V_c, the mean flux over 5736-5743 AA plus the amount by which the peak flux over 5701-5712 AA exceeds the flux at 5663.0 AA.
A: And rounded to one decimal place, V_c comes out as 23.7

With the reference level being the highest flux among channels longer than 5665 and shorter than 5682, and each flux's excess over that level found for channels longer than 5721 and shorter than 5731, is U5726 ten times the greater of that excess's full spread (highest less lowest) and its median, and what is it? 14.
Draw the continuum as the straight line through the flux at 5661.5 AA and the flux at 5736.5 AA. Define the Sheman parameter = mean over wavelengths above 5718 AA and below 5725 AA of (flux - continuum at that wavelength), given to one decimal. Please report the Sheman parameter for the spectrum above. -2.7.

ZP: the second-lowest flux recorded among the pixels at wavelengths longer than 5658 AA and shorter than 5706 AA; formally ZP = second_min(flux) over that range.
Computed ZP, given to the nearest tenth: 20.7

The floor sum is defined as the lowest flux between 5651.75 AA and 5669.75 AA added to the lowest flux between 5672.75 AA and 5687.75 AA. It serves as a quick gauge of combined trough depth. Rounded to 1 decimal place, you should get 42.5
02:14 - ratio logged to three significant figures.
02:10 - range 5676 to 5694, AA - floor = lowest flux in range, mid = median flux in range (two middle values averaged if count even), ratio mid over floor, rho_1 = 1.08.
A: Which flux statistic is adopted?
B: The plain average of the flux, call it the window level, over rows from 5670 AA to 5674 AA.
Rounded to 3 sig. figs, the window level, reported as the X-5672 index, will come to 21.9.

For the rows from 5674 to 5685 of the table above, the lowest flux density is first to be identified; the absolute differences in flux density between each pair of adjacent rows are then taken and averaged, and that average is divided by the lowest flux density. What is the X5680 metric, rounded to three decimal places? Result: 0.022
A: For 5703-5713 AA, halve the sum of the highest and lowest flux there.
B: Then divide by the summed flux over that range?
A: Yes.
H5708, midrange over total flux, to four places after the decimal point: 0.1431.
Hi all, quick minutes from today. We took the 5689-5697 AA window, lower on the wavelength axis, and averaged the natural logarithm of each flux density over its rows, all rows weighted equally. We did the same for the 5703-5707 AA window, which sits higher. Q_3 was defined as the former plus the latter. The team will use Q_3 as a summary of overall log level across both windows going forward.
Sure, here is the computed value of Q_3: 6.21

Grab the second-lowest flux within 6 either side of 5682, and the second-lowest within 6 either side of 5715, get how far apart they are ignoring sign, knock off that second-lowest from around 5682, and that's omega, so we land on -20.6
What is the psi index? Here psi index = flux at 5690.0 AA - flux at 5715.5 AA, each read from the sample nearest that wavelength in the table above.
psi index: 1.8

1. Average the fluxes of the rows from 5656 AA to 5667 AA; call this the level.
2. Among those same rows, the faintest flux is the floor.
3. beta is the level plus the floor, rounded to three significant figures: 44.1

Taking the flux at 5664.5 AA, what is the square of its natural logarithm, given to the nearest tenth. 10.0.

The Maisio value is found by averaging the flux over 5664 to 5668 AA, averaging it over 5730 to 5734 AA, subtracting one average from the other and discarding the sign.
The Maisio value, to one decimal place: 0.4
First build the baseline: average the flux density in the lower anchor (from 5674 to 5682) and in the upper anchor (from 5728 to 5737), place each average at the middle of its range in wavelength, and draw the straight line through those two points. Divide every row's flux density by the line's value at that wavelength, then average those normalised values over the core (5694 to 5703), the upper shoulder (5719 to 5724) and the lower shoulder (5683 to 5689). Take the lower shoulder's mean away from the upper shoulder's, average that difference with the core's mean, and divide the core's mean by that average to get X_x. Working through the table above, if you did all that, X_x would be 2.17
